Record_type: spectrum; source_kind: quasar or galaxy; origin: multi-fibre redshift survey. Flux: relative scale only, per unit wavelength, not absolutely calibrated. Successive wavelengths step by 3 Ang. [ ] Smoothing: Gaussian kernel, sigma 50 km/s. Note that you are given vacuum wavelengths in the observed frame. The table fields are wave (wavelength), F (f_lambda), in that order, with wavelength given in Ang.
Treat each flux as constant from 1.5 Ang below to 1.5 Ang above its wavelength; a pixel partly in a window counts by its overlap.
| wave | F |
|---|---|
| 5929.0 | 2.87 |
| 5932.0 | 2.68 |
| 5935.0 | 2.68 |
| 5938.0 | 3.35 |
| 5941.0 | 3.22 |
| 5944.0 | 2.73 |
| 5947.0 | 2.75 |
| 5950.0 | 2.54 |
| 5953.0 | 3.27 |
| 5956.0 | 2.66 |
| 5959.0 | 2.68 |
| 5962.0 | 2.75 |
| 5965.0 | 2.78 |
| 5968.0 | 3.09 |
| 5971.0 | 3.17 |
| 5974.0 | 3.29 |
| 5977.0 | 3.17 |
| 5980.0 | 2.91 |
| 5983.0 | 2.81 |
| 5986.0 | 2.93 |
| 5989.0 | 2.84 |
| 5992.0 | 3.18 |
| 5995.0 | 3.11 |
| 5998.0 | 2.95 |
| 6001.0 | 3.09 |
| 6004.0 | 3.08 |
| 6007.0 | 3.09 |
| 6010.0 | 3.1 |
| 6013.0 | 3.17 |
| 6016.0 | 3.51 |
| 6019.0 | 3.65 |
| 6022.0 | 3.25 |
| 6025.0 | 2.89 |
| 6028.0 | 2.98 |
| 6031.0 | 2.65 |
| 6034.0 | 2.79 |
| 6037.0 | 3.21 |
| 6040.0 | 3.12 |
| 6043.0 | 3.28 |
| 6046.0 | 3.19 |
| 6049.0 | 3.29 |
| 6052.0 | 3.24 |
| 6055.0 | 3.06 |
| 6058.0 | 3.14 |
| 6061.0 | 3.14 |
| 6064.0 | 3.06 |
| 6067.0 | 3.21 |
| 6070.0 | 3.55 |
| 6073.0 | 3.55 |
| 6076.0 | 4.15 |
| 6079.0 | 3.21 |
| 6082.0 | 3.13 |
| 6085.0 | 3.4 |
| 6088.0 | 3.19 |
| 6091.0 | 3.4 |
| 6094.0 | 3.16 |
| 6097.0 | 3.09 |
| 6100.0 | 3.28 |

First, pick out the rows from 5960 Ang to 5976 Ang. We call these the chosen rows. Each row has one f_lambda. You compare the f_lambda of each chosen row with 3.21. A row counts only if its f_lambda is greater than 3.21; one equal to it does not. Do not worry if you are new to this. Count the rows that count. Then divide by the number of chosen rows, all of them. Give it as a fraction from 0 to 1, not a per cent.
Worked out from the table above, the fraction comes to 0.20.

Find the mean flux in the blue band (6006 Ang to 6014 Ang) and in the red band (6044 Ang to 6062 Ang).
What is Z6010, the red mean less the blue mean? 0.06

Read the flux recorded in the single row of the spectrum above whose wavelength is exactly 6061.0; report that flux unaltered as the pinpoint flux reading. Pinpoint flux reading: 3.14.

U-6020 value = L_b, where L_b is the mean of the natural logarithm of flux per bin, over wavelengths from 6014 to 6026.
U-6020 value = 1.20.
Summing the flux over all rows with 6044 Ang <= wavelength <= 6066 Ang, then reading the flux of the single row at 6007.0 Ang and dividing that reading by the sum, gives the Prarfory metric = 0.14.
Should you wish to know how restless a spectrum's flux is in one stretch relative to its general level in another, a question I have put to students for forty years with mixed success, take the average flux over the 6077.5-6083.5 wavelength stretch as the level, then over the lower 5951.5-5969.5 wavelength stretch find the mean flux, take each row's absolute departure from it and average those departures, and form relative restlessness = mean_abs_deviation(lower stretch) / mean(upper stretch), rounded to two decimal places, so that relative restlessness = 0.06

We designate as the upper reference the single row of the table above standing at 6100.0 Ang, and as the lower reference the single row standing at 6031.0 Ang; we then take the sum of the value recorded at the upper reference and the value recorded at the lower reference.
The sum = 5.9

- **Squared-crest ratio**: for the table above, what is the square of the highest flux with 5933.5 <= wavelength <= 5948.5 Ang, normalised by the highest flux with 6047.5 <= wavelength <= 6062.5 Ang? 3.4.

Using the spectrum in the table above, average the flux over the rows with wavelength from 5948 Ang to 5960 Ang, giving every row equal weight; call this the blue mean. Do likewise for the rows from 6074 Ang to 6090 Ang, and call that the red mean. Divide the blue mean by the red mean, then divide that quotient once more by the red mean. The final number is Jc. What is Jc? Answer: 0.24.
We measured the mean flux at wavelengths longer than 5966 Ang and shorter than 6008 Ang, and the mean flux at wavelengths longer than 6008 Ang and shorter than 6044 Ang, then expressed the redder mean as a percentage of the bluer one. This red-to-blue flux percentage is 103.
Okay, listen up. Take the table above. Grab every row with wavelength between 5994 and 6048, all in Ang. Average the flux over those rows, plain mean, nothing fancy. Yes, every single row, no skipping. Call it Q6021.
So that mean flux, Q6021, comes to 3.12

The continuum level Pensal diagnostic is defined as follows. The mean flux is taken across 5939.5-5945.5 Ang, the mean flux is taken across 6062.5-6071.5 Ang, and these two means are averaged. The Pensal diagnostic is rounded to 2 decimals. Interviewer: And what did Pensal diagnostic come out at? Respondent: 3.12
